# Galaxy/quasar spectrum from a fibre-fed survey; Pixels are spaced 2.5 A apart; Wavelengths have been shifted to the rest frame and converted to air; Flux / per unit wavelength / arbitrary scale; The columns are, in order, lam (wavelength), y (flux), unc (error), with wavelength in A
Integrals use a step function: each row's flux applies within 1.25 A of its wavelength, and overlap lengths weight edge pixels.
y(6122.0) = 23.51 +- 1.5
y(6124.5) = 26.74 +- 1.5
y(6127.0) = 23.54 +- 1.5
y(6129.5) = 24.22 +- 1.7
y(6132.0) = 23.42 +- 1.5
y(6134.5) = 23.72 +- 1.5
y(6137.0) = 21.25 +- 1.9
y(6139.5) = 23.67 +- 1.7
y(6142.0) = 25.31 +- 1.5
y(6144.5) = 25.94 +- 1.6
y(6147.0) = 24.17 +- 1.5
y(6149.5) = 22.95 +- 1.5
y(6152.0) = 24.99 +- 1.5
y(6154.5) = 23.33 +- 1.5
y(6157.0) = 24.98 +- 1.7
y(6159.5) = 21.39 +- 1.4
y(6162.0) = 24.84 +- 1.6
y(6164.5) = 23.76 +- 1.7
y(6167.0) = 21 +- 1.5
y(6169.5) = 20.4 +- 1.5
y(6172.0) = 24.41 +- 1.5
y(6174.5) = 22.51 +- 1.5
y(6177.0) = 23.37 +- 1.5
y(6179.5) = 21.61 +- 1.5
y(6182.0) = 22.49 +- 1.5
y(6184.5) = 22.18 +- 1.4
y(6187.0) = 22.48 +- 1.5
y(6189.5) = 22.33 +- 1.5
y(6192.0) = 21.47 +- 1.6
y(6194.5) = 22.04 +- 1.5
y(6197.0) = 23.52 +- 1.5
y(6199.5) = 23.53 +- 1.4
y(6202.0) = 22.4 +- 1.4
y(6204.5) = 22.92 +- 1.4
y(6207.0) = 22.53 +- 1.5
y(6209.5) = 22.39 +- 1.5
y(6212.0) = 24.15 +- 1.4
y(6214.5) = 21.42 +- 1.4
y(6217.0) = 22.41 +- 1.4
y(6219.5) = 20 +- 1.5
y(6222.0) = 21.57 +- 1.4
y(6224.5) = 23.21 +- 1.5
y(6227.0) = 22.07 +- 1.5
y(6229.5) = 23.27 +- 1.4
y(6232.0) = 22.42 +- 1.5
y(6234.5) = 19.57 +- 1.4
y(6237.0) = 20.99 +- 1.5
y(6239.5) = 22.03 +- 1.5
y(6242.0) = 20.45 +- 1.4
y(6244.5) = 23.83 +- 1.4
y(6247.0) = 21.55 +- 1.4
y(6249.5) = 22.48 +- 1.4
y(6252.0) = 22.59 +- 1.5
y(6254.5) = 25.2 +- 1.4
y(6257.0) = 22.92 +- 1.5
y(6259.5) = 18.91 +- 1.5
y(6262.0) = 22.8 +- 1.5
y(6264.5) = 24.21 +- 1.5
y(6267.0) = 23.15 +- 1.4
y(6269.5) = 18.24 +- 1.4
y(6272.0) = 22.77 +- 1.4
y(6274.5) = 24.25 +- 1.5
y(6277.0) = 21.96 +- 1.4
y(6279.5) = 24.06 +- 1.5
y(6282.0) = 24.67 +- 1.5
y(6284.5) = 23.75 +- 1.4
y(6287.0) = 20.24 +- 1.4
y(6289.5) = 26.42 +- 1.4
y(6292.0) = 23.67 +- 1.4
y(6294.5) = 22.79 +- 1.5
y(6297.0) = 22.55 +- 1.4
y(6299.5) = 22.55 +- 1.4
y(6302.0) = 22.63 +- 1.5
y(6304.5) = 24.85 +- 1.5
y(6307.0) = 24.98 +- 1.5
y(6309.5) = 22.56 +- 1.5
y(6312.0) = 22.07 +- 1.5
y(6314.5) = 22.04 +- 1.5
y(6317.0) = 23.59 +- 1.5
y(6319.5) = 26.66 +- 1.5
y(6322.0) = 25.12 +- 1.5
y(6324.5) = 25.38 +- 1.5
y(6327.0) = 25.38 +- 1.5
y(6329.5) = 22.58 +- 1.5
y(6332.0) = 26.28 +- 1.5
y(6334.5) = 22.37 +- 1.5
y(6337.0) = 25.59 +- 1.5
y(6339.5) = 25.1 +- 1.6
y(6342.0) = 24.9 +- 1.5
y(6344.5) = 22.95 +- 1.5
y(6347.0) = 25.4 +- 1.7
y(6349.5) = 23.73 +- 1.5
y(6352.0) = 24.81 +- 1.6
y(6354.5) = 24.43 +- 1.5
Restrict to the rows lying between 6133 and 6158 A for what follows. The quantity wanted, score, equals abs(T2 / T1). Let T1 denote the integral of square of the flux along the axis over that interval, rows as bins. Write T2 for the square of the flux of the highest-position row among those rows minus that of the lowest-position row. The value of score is 0.0042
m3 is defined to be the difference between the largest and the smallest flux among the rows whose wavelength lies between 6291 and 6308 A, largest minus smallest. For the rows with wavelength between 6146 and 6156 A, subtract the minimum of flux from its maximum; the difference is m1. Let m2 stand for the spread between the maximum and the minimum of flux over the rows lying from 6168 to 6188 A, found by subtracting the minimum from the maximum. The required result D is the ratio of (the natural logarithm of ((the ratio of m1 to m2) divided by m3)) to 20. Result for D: -0.078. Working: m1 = 2.0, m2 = 4.01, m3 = 2.43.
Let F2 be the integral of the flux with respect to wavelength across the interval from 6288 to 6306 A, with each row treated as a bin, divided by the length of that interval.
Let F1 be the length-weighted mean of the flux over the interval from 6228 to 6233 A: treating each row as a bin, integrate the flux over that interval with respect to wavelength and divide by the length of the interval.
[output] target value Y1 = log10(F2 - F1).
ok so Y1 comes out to -0.11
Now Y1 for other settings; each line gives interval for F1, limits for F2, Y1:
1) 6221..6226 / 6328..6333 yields 0.29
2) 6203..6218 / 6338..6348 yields 0.29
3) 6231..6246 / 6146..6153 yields 0.39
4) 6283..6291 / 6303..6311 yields -0.30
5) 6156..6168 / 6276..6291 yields -0.47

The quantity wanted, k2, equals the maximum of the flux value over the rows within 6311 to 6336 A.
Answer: 26.66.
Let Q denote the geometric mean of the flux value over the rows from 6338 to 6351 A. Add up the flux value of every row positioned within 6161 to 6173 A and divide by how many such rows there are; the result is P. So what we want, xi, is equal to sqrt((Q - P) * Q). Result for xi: 6.1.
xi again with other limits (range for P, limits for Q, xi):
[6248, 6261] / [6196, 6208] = 3.6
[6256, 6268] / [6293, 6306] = 3.9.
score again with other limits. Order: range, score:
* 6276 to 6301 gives 0.0019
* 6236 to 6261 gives 0.0068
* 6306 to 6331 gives 0.0079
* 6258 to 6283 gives 0.0197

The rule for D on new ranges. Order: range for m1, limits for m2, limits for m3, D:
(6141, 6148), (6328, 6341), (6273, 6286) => -0.089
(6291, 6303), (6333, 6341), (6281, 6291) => -0.144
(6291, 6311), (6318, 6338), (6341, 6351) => -0.073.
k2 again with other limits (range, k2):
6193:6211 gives 23.53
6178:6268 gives 25.2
